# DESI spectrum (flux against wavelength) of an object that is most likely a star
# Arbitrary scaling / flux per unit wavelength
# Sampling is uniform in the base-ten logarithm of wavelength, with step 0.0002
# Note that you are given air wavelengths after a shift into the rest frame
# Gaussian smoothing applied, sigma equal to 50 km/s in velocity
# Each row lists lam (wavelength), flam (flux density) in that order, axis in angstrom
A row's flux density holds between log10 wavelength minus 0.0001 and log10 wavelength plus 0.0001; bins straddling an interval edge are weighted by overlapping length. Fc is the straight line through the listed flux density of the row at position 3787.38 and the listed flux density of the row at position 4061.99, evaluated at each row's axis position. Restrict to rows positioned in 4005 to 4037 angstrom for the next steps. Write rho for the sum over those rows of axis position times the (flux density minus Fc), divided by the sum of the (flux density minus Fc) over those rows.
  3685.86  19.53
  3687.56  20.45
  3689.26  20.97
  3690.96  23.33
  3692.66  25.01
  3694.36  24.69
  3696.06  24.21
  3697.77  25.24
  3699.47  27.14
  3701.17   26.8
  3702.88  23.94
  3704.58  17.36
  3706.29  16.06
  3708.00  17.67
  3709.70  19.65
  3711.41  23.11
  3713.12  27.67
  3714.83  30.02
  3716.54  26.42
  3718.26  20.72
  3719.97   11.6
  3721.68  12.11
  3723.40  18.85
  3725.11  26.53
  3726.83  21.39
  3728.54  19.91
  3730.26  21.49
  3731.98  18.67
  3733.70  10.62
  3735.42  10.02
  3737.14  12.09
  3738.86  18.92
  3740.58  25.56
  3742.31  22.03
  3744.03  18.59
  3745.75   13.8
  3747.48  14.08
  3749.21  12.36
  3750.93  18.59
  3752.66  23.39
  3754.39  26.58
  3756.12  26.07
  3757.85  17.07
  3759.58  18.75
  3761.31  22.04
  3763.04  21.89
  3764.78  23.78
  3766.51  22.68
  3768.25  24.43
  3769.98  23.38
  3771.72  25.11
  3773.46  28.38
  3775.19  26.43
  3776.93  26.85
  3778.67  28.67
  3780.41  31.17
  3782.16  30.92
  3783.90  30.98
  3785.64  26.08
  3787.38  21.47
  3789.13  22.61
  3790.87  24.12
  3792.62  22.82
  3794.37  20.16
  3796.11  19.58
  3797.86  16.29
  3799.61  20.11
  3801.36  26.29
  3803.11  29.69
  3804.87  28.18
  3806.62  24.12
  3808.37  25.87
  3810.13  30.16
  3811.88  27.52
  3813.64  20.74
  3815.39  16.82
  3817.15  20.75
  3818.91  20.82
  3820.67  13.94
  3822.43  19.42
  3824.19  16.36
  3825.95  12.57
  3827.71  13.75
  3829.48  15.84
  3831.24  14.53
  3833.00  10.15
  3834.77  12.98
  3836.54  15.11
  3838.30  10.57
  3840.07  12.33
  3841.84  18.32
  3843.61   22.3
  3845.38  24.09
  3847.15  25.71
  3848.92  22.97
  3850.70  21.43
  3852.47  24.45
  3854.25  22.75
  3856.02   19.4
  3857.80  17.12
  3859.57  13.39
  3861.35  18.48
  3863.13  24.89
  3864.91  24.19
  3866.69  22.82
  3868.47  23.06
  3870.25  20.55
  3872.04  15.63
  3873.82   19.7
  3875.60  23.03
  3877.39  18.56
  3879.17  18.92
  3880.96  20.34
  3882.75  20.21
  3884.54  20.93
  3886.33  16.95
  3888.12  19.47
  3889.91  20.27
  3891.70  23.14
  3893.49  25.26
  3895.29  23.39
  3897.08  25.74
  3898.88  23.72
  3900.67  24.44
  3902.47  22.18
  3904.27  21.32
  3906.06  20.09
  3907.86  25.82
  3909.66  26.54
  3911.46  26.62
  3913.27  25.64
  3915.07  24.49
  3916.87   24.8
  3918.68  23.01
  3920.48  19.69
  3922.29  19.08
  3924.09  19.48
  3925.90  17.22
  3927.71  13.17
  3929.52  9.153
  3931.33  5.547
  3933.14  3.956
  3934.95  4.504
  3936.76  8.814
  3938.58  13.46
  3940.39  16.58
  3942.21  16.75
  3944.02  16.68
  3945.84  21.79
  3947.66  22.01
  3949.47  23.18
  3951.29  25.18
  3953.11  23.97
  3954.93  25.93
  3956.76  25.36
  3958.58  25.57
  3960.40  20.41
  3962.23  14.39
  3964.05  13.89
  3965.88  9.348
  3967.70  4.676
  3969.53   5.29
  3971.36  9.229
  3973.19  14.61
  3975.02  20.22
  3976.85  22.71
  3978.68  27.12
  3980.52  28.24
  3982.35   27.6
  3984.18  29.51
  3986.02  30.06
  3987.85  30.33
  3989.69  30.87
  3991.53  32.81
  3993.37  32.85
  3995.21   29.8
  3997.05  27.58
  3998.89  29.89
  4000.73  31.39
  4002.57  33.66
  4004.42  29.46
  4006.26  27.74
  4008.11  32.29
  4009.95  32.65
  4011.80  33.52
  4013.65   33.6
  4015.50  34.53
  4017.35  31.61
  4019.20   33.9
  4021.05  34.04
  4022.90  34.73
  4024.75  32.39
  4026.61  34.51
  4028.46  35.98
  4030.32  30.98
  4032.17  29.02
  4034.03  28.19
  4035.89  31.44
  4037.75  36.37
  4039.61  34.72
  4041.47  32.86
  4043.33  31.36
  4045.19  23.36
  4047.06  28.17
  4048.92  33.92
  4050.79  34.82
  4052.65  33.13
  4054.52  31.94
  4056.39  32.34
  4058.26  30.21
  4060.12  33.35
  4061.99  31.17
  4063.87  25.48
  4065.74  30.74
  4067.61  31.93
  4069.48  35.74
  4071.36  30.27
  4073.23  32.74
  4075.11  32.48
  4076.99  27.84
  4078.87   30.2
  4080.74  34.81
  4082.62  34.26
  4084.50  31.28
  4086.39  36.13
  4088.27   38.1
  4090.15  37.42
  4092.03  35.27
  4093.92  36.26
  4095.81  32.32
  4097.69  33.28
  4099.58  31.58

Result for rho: 4019.1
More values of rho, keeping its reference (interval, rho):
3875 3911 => 3888.7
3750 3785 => 3774.0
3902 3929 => 3920.0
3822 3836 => 3829.5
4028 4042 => 4035.8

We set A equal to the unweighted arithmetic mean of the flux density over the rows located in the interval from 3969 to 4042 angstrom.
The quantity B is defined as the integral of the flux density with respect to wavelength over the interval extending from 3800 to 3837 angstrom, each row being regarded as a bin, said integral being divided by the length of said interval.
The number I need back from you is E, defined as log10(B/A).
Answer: -0.17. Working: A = 29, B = 20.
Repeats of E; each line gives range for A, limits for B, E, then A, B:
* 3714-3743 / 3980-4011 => 0.20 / 19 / 30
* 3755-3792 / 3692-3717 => -0.02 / 25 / 24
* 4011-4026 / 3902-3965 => -0.25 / 34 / 19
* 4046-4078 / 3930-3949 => -0.38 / 32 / 13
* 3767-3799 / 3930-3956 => -0.19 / 25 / 16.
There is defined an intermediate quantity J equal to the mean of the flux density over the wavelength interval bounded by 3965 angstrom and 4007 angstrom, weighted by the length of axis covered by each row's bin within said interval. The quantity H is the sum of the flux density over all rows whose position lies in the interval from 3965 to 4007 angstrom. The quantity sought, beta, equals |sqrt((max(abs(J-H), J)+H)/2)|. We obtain 23.5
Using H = 565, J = 25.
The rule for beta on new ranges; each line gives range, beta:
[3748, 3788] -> 23.3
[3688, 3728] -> 22.3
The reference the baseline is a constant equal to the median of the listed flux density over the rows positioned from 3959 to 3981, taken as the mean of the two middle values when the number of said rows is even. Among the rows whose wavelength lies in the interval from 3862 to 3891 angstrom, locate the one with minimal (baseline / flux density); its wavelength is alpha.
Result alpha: 3863.13 angstrom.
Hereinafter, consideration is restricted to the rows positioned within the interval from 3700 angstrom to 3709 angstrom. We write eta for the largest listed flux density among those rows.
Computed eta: 26.8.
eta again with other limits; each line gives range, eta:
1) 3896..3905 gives 25.74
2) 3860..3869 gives 24.89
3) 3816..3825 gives 20.82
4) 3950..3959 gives 25.93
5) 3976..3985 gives 29.51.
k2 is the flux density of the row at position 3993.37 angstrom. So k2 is 32.85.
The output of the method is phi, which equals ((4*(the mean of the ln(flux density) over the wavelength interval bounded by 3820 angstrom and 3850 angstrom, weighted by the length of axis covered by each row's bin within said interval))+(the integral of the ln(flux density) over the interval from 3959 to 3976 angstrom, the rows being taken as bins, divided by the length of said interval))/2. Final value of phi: 6.76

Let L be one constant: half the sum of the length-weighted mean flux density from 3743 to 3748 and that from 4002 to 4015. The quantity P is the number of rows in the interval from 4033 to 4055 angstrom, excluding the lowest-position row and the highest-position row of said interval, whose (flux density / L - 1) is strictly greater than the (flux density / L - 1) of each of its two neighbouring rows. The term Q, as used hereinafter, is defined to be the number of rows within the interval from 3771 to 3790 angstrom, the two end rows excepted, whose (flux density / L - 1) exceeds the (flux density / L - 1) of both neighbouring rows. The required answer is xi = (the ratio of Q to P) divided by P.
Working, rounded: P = 2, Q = 3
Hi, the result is 0.75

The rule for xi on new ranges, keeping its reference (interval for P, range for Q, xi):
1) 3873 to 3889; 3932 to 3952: 0.11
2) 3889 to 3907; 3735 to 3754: 0.22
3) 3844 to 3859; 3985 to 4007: 0.50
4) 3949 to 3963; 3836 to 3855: 0.22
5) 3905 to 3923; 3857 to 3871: 0.50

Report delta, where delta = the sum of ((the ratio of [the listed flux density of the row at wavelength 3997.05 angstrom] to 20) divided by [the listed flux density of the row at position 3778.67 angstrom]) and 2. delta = 2.05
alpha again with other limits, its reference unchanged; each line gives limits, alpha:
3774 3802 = 3780.41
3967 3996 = 3993.37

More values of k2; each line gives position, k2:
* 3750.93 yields 18.59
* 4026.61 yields 34.51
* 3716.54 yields 26.42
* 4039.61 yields 34.72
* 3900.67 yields 24.44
